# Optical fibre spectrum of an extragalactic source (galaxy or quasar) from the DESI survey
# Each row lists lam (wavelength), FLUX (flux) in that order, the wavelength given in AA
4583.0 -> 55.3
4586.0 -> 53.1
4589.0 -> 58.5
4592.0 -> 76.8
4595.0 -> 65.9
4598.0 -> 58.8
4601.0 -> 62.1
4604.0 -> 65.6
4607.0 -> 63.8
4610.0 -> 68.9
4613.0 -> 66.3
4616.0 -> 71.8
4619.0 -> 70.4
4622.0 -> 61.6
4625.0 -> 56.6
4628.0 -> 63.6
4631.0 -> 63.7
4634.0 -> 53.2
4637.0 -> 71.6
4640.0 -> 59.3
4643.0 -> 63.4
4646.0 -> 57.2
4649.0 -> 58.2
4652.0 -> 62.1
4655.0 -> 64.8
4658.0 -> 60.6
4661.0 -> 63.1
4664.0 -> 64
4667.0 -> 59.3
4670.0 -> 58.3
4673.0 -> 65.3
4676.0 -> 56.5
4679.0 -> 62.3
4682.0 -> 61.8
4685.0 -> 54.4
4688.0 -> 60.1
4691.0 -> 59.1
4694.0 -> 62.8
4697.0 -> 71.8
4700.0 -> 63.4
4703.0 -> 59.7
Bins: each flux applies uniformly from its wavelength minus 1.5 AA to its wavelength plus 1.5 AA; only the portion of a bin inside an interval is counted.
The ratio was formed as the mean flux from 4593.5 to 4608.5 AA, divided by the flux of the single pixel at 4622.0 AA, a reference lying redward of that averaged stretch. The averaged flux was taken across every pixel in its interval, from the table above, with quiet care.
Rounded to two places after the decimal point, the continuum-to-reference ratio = 1.03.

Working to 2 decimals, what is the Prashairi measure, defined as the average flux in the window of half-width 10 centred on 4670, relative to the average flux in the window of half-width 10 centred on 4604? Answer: 0.95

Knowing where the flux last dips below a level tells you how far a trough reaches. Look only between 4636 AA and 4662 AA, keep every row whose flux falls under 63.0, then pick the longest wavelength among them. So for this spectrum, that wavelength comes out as 4658.0 AA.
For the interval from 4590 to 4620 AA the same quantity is 4601.0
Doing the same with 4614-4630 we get 4625.0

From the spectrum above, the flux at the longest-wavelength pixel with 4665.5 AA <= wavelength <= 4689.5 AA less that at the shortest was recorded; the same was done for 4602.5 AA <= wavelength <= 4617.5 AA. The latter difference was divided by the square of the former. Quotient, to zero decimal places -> 10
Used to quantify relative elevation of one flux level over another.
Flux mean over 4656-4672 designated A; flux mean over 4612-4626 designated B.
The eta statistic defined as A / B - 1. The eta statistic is -0.066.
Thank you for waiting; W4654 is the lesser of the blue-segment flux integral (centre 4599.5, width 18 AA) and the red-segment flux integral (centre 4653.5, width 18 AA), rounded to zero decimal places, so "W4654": 1098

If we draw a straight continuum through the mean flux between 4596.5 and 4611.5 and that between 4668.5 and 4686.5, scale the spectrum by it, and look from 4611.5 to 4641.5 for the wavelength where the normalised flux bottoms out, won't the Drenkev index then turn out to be 4634.0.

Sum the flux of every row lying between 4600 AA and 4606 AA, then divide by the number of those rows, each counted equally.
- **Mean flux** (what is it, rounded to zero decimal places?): 64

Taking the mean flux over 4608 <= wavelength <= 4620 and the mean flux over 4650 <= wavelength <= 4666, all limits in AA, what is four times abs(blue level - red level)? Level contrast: 26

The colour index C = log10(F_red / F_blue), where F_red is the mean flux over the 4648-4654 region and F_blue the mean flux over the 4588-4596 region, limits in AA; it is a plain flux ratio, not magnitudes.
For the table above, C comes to -0.047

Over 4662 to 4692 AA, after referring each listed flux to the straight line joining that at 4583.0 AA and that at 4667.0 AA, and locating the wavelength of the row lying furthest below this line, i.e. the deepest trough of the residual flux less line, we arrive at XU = 4685.0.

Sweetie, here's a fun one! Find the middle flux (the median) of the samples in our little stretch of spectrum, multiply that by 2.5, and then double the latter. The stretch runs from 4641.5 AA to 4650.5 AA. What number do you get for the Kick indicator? 291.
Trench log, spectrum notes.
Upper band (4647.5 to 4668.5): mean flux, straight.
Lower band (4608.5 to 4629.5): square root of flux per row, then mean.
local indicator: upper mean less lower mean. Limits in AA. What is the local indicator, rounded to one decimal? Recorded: 53.6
